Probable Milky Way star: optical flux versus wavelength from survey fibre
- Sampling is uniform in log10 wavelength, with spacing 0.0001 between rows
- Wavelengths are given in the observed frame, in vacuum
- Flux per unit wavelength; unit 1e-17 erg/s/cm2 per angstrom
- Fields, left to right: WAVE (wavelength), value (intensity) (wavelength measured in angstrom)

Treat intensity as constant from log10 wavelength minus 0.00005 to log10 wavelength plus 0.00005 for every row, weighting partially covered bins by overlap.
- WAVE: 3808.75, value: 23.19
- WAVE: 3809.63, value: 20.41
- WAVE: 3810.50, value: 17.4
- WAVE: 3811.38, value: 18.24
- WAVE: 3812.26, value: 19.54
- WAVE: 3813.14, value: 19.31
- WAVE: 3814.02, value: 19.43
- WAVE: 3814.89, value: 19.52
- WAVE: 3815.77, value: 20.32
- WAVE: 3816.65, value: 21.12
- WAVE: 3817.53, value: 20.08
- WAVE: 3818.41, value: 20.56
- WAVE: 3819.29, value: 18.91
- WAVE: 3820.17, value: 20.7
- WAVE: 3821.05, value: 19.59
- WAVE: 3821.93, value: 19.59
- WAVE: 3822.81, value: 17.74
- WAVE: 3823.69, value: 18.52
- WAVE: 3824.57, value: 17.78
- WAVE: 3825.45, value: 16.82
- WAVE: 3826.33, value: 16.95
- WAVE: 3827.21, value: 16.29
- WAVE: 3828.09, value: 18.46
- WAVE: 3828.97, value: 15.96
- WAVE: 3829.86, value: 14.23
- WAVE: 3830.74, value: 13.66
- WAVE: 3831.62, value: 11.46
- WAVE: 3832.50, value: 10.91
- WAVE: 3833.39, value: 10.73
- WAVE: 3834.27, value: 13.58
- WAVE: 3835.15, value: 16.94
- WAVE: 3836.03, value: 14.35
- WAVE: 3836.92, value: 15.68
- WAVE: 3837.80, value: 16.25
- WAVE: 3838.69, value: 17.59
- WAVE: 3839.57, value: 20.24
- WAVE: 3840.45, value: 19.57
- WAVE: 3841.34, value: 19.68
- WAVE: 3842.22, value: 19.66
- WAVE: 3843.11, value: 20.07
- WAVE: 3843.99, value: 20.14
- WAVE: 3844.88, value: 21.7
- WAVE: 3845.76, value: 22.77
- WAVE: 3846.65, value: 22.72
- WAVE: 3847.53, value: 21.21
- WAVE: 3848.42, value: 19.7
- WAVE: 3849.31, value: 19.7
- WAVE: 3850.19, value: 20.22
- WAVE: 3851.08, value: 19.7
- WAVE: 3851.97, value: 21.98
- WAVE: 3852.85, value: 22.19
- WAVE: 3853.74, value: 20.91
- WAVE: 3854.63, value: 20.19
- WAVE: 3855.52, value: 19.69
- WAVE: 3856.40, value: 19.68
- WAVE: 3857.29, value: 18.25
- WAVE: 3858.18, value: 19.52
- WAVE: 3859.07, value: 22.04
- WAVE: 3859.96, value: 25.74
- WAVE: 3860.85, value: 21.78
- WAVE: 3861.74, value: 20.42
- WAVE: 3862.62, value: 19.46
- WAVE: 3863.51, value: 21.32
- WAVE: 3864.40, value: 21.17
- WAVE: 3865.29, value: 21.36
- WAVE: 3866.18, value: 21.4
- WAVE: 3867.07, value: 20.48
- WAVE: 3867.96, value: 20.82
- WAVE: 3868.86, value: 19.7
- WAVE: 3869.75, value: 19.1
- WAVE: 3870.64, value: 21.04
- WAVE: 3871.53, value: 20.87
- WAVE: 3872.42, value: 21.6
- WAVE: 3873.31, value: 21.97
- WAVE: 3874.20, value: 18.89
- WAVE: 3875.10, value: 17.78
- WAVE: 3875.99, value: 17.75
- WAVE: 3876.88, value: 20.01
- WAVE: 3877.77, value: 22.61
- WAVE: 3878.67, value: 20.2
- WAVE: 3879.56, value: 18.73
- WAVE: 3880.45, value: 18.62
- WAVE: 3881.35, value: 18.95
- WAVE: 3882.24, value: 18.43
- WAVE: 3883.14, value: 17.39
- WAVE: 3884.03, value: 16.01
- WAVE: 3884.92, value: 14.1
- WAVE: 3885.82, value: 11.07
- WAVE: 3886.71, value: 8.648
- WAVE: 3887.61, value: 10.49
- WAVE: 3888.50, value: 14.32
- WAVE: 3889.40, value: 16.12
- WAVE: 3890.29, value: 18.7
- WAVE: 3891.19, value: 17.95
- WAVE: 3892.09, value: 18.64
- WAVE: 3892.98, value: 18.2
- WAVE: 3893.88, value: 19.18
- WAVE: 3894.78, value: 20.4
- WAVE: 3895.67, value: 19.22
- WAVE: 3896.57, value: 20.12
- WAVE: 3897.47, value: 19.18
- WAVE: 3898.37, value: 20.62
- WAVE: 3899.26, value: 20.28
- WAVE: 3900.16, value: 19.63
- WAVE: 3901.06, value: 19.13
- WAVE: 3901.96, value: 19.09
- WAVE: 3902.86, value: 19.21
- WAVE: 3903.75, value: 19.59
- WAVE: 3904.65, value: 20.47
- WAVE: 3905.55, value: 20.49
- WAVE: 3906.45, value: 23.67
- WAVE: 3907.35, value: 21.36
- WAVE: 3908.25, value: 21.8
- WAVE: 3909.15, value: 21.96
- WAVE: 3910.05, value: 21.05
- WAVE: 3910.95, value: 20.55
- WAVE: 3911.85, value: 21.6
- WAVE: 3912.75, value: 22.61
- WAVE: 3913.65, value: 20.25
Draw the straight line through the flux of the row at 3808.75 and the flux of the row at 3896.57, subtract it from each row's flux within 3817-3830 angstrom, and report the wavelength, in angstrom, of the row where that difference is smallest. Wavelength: 3829.86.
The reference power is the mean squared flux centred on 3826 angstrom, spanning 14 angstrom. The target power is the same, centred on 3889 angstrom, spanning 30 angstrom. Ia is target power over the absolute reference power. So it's 1.15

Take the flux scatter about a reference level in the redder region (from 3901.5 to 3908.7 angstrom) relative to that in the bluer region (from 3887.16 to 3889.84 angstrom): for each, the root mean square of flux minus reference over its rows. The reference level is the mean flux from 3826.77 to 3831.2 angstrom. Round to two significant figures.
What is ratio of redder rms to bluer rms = 1.7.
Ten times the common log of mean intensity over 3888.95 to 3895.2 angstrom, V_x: 12.7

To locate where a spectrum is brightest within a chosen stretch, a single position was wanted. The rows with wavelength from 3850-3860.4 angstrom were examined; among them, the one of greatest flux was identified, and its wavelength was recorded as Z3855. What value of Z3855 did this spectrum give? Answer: 3859.96 angstrom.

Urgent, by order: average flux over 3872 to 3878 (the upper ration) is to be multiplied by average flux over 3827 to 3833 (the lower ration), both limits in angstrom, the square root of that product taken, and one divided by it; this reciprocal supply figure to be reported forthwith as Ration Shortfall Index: 0.059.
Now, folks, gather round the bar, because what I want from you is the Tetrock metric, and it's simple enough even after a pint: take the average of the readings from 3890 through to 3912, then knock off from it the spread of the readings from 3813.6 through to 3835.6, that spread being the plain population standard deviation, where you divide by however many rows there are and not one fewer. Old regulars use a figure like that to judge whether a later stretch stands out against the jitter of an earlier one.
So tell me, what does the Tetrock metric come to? 17.0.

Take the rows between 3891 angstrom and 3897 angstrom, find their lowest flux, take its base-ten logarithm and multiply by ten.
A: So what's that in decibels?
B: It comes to 12.5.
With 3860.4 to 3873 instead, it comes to 12.8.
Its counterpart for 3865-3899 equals 9.4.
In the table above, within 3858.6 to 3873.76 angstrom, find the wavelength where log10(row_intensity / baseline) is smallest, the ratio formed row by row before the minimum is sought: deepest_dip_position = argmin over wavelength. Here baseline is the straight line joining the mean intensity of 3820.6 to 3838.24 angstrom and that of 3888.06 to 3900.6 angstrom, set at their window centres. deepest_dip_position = 3869.75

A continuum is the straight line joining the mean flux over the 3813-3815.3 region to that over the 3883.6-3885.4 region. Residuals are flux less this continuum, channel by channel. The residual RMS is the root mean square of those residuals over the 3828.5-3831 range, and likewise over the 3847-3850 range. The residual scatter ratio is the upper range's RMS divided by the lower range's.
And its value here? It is 0.8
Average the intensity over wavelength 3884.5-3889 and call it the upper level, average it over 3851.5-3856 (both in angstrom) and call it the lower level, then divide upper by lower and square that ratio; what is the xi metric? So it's 0.31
